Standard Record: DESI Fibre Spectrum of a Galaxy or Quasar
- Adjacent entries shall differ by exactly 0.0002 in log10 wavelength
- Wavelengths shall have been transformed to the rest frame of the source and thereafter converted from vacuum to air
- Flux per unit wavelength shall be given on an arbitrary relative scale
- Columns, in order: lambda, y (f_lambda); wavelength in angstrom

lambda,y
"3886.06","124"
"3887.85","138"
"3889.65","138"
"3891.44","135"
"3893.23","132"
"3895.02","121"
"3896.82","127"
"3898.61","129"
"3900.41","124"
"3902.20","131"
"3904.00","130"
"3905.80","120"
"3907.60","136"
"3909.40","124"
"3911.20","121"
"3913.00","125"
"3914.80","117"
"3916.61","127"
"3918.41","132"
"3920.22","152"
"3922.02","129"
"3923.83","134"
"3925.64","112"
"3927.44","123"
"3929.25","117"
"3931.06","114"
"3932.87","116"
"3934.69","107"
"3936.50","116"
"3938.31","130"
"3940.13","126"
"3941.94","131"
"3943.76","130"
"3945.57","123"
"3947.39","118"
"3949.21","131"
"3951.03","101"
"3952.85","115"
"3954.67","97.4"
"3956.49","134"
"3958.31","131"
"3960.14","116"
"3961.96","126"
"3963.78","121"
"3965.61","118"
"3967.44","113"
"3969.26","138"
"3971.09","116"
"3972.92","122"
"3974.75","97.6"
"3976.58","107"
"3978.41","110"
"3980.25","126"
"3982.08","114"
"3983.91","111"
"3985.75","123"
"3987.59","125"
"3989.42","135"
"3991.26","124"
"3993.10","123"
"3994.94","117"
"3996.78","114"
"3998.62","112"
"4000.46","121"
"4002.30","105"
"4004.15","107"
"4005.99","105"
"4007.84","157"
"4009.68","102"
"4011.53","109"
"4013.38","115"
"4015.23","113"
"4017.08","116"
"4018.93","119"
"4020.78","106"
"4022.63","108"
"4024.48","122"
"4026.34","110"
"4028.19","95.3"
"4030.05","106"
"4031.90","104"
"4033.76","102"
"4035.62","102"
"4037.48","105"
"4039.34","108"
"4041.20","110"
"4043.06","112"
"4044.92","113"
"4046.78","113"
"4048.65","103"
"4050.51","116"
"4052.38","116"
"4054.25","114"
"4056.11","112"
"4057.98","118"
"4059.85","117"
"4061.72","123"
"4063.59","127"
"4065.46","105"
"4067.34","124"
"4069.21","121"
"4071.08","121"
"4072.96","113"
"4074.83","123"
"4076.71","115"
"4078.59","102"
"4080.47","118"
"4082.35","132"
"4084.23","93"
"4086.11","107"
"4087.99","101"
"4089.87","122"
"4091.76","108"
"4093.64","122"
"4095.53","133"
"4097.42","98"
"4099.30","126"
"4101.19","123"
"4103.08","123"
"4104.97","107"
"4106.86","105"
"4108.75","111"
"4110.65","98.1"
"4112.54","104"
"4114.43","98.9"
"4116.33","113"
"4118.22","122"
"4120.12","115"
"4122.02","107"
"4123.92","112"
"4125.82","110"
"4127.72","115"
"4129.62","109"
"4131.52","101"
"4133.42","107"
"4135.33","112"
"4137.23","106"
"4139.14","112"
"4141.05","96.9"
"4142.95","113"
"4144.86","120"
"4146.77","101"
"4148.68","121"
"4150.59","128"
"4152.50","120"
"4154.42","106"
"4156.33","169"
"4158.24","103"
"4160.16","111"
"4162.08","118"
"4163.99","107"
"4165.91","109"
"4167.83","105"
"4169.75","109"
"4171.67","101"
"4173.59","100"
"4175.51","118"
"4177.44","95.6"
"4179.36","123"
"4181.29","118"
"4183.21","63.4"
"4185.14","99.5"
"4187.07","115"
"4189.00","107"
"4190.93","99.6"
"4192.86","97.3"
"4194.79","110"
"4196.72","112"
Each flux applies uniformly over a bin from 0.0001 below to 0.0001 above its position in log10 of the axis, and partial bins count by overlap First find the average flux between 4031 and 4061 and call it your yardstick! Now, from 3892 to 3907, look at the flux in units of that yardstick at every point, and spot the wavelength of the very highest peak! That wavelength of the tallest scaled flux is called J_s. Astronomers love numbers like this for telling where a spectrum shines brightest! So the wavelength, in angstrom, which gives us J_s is 3893.23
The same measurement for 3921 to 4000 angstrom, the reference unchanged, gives 3969.26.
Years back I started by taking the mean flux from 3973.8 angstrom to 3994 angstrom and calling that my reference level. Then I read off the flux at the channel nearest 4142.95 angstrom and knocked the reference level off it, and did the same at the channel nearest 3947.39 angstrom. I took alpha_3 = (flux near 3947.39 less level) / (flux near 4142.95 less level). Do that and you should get 0.0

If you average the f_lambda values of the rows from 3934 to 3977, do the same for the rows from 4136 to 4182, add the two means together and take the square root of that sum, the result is 15.2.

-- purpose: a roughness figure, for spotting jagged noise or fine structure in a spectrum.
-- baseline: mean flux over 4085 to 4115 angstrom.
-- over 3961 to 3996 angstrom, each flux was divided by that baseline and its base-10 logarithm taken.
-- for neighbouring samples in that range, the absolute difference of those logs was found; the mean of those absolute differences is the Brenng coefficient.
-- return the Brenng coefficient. 0.036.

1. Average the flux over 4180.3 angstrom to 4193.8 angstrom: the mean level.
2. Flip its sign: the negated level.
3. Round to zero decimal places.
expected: -100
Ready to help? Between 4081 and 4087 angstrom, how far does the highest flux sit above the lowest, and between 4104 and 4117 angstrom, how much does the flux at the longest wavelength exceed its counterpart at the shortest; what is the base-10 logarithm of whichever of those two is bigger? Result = 1.6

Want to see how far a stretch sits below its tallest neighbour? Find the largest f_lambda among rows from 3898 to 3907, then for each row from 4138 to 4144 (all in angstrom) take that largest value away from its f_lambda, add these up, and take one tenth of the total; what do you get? -7.1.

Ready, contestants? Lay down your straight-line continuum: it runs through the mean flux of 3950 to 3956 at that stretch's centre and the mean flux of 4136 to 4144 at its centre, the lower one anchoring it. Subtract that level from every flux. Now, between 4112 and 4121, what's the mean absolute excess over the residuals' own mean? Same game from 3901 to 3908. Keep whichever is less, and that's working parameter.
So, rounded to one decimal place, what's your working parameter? 4.6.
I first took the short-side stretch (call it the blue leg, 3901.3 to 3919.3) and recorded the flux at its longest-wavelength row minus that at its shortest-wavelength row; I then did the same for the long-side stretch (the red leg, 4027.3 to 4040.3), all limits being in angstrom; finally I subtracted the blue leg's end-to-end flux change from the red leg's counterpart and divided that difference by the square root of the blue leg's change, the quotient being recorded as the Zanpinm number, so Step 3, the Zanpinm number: 11.7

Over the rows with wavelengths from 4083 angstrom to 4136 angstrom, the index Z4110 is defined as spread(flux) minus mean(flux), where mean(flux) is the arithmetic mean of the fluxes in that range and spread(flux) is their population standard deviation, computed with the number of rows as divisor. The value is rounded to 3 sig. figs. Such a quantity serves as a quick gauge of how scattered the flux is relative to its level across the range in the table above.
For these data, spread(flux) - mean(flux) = -101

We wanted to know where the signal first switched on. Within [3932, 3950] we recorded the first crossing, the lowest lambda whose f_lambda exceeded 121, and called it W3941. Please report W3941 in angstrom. 3938.31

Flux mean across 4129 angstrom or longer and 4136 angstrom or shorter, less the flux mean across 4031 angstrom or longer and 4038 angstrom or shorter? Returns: 4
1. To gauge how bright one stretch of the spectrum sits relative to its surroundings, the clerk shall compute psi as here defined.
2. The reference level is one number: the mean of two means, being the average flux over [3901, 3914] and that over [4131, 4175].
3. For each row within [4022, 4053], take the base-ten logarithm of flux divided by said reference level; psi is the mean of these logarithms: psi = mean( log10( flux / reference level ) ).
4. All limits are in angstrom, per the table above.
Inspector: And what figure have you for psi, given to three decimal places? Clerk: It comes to -0.042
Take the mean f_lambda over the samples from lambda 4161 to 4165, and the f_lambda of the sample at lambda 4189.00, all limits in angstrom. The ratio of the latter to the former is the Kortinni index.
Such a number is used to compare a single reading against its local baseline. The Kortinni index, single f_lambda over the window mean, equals 0.95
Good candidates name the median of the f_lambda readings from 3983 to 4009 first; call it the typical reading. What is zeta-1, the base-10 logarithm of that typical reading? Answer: 2.08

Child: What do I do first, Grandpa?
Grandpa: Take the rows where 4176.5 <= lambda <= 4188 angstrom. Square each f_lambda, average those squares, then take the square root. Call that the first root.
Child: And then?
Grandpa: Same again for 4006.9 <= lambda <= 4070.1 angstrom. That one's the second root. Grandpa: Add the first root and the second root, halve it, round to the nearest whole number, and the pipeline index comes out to 109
